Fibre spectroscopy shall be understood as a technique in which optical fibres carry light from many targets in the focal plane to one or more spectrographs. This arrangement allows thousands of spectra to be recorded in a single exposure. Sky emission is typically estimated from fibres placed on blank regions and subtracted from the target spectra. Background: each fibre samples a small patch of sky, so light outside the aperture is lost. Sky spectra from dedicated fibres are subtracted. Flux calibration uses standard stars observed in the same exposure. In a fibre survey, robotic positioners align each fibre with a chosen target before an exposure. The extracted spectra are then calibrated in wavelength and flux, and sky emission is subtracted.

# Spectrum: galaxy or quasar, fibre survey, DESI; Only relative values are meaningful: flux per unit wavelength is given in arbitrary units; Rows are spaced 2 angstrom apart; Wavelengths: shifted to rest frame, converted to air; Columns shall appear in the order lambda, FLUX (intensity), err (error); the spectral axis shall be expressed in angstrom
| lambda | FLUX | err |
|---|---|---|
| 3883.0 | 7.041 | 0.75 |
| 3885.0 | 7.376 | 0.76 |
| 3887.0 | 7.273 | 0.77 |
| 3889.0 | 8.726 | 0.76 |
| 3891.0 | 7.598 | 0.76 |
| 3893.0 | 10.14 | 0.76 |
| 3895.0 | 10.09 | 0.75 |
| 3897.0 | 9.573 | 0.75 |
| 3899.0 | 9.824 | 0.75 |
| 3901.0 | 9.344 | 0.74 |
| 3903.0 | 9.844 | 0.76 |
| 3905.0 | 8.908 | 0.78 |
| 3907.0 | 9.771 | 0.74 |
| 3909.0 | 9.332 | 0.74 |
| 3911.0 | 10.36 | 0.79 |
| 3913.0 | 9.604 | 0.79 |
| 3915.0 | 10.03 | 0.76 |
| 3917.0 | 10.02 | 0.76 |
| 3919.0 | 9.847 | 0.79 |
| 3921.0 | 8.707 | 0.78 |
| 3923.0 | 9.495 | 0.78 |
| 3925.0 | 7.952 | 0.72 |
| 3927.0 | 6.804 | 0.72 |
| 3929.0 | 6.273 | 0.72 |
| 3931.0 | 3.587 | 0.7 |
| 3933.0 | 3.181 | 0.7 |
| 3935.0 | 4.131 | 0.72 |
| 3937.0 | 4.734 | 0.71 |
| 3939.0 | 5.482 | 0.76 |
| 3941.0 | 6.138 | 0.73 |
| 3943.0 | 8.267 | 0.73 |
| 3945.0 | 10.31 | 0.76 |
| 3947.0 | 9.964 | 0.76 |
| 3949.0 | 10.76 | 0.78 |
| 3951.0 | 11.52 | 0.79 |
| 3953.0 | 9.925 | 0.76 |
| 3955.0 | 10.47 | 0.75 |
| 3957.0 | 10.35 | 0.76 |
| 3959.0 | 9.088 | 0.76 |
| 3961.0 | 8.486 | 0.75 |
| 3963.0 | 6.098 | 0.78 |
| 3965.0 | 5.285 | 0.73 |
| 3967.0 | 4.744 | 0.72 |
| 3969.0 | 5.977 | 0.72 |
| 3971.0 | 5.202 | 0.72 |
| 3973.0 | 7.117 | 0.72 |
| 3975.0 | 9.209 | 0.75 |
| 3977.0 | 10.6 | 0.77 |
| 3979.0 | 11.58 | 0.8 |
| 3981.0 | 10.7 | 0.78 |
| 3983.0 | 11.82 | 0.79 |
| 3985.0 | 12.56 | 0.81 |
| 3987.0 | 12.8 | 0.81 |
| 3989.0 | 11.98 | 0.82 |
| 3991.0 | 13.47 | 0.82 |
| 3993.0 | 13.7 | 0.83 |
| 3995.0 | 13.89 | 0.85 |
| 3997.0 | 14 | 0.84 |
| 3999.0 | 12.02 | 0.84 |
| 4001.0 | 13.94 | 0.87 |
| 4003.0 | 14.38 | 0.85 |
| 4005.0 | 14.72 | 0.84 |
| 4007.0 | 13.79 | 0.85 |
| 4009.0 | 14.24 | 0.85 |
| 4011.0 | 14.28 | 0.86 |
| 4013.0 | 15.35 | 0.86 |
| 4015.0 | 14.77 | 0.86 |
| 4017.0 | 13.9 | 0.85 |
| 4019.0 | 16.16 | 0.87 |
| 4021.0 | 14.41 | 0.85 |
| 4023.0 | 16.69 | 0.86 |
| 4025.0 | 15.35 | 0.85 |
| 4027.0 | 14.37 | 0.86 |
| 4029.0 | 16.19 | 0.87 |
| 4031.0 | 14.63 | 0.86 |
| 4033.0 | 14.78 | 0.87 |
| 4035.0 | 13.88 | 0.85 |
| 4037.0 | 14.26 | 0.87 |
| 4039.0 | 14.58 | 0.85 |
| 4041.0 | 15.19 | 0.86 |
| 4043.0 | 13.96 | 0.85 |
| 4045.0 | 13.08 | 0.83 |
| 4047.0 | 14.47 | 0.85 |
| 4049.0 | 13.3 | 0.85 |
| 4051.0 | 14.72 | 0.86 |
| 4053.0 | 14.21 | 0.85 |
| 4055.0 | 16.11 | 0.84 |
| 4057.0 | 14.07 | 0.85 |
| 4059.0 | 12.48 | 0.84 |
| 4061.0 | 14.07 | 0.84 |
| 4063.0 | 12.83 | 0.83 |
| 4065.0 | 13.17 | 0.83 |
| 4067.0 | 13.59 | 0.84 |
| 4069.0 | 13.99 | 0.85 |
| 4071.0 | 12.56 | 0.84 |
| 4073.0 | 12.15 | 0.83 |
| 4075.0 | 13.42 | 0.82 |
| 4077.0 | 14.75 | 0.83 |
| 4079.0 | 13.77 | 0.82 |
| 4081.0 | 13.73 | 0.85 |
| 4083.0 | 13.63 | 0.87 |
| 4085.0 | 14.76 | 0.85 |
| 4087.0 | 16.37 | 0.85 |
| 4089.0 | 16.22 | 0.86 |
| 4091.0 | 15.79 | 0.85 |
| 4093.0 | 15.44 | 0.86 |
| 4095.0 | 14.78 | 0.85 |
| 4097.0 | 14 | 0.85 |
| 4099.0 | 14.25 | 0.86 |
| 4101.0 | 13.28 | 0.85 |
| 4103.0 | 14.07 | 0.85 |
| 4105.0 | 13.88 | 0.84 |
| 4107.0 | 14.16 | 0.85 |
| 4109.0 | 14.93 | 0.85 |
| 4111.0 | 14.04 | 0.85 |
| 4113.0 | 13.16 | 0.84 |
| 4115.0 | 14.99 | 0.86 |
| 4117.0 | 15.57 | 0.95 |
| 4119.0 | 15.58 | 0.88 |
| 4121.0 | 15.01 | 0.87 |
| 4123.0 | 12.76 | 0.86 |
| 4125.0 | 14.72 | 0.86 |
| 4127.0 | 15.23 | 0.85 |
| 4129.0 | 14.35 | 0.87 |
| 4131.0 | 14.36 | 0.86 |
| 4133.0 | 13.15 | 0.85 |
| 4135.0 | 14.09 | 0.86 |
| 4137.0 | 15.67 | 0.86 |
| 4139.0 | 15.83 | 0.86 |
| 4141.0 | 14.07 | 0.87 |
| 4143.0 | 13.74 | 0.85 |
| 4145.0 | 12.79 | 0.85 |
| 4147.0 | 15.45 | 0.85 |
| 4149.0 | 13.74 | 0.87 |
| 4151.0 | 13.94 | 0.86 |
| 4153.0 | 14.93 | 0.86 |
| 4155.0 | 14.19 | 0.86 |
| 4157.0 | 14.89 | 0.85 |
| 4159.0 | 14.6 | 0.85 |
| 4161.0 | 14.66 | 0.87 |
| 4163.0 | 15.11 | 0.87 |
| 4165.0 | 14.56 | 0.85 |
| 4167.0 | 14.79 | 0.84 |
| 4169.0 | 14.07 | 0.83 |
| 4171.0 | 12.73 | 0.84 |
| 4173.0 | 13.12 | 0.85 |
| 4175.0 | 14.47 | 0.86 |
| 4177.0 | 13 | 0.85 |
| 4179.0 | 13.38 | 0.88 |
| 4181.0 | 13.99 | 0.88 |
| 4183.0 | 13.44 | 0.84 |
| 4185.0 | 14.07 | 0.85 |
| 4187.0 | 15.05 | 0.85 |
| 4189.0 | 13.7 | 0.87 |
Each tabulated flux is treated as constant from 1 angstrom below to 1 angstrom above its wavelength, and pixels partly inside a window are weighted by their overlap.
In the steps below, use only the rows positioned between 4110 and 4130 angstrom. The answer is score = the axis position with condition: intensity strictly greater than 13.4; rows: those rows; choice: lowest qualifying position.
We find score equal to 4111.0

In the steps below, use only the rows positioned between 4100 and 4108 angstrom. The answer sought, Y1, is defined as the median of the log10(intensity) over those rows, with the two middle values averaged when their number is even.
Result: 1.145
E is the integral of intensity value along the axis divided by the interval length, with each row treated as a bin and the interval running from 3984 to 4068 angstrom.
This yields 14.2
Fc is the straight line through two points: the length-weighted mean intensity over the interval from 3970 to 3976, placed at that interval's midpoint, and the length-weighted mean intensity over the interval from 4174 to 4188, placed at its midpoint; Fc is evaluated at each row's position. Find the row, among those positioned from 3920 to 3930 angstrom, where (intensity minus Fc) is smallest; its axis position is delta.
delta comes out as 3929.0 angstrom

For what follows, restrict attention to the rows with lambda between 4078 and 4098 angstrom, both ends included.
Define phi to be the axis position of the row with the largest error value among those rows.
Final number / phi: 4083.0 angstrom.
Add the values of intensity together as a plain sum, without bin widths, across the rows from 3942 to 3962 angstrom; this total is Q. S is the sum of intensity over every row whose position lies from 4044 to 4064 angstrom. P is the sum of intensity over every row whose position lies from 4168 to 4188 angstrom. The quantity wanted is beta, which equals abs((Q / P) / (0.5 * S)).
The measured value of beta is 0.010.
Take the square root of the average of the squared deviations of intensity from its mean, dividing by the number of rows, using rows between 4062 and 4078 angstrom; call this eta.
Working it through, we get 0.8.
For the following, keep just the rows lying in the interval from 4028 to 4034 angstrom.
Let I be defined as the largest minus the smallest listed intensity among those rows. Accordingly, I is 1.6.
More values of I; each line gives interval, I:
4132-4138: 2.5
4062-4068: 0.8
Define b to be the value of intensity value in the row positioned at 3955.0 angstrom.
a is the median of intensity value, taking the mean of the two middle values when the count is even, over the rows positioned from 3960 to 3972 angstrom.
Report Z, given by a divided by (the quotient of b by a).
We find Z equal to 3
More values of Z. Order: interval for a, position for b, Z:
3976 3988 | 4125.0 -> 9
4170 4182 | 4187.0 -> 12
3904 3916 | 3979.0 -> 8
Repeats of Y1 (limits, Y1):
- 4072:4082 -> 1.138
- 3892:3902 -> 0.992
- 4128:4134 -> 1.157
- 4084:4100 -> 1.179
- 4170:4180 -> 1.118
